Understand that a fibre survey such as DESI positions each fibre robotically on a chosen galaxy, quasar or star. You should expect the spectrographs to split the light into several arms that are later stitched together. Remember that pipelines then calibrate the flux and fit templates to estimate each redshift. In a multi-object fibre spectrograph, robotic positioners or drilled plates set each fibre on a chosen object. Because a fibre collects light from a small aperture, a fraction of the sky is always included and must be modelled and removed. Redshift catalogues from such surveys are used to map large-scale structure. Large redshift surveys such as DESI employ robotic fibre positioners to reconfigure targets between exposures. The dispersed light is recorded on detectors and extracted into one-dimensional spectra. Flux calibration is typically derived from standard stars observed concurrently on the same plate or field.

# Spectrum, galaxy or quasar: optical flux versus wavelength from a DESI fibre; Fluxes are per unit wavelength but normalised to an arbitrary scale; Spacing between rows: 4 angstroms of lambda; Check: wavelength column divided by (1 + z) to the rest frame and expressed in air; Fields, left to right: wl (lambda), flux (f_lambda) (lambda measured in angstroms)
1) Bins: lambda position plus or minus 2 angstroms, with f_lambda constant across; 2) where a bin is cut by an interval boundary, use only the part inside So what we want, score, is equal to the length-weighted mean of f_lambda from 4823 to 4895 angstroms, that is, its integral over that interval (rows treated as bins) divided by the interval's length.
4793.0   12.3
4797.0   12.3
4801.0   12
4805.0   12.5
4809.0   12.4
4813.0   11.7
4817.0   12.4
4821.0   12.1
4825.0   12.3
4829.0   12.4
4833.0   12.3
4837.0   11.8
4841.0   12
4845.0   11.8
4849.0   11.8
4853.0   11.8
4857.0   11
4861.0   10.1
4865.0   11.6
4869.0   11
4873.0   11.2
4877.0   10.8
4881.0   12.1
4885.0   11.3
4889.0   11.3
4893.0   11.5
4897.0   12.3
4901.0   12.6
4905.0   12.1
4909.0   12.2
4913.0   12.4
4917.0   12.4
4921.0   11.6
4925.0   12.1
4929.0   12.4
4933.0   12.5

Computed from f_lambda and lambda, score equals 11.56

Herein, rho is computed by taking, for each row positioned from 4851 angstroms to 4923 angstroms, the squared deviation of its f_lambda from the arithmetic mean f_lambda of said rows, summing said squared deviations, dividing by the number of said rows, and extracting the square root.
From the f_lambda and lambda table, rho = 0.65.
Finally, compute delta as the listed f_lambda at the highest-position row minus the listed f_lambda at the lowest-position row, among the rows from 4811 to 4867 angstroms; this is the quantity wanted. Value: -0.1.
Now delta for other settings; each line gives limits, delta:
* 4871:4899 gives 1.1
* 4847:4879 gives -1.0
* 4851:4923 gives -0.2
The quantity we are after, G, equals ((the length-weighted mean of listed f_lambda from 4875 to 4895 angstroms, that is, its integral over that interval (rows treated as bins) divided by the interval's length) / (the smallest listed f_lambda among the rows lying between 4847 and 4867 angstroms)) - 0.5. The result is 0.63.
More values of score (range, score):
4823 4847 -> 12.10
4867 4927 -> 11.79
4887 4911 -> 12.00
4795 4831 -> 12.23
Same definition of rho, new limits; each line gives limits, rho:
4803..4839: 0.27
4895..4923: 0.30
